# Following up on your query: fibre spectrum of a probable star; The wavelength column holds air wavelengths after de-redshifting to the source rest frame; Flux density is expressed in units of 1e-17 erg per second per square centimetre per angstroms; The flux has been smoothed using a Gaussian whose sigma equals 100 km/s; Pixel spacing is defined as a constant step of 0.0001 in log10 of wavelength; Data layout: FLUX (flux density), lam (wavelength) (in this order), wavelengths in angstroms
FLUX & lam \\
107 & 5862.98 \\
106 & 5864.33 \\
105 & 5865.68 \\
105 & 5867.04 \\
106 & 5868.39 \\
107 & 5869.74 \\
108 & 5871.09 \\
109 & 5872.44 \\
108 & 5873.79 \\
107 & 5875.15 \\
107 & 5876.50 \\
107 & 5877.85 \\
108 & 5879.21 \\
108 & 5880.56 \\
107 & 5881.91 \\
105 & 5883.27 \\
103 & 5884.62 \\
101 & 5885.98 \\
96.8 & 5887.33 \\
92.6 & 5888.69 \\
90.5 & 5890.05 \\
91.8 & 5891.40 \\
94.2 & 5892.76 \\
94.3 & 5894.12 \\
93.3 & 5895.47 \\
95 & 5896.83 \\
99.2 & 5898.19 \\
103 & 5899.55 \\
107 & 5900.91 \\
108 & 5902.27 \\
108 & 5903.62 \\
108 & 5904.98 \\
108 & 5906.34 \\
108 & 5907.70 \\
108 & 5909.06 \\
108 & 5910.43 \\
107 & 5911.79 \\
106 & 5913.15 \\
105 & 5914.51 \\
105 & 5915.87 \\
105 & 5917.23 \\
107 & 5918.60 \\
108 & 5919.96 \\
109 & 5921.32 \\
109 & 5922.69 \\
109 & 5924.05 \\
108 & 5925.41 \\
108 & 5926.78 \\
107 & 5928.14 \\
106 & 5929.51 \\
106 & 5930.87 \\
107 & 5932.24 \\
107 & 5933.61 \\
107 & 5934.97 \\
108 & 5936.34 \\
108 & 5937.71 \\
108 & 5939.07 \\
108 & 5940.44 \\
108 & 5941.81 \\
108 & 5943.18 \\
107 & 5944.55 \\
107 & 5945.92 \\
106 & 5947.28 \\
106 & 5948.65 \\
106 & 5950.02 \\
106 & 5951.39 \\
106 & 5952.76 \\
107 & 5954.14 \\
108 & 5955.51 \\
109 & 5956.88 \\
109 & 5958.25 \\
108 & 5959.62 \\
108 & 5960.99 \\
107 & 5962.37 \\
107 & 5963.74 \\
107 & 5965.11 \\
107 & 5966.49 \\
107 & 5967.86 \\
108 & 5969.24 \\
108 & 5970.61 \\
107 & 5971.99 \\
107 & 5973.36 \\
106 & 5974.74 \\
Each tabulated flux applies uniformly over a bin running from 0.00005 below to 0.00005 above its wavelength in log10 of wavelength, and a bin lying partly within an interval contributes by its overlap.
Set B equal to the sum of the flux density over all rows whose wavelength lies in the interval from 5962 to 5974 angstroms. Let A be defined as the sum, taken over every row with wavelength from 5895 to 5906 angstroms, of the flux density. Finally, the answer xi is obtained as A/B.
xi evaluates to 0.9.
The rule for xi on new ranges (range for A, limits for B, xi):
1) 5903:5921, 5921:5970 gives 0.4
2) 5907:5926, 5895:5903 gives 2.5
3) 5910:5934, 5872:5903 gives 0.8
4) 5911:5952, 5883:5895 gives 3.7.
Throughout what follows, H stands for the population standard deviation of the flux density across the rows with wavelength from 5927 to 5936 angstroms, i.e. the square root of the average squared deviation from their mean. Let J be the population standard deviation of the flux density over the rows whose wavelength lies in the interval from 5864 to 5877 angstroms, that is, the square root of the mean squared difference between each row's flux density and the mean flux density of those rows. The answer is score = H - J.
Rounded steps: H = 0.5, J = 1.2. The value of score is -1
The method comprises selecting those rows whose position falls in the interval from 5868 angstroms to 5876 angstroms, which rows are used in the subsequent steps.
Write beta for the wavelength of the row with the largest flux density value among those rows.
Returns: 5872.44 angstroms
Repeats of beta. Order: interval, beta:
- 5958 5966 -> 5958.25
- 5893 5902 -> 5900.91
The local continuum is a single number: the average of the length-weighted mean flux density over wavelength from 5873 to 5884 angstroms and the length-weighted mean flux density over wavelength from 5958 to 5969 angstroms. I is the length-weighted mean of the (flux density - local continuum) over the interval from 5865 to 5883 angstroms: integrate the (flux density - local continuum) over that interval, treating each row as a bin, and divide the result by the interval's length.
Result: -0.25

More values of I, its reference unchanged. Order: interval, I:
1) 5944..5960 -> -0.21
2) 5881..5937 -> -3.26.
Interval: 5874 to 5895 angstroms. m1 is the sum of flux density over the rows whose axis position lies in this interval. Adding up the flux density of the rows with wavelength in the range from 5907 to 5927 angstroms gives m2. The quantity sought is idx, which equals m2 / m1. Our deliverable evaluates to 1.06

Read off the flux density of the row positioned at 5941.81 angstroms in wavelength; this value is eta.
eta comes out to 108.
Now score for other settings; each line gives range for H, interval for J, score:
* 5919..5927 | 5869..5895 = -6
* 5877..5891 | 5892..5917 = 1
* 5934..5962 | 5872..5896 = -6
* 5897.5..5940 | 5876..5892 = -5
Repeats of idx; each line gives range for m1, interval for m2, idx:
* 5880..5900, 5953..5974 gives 1.09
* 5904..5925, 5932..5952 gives 1.00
